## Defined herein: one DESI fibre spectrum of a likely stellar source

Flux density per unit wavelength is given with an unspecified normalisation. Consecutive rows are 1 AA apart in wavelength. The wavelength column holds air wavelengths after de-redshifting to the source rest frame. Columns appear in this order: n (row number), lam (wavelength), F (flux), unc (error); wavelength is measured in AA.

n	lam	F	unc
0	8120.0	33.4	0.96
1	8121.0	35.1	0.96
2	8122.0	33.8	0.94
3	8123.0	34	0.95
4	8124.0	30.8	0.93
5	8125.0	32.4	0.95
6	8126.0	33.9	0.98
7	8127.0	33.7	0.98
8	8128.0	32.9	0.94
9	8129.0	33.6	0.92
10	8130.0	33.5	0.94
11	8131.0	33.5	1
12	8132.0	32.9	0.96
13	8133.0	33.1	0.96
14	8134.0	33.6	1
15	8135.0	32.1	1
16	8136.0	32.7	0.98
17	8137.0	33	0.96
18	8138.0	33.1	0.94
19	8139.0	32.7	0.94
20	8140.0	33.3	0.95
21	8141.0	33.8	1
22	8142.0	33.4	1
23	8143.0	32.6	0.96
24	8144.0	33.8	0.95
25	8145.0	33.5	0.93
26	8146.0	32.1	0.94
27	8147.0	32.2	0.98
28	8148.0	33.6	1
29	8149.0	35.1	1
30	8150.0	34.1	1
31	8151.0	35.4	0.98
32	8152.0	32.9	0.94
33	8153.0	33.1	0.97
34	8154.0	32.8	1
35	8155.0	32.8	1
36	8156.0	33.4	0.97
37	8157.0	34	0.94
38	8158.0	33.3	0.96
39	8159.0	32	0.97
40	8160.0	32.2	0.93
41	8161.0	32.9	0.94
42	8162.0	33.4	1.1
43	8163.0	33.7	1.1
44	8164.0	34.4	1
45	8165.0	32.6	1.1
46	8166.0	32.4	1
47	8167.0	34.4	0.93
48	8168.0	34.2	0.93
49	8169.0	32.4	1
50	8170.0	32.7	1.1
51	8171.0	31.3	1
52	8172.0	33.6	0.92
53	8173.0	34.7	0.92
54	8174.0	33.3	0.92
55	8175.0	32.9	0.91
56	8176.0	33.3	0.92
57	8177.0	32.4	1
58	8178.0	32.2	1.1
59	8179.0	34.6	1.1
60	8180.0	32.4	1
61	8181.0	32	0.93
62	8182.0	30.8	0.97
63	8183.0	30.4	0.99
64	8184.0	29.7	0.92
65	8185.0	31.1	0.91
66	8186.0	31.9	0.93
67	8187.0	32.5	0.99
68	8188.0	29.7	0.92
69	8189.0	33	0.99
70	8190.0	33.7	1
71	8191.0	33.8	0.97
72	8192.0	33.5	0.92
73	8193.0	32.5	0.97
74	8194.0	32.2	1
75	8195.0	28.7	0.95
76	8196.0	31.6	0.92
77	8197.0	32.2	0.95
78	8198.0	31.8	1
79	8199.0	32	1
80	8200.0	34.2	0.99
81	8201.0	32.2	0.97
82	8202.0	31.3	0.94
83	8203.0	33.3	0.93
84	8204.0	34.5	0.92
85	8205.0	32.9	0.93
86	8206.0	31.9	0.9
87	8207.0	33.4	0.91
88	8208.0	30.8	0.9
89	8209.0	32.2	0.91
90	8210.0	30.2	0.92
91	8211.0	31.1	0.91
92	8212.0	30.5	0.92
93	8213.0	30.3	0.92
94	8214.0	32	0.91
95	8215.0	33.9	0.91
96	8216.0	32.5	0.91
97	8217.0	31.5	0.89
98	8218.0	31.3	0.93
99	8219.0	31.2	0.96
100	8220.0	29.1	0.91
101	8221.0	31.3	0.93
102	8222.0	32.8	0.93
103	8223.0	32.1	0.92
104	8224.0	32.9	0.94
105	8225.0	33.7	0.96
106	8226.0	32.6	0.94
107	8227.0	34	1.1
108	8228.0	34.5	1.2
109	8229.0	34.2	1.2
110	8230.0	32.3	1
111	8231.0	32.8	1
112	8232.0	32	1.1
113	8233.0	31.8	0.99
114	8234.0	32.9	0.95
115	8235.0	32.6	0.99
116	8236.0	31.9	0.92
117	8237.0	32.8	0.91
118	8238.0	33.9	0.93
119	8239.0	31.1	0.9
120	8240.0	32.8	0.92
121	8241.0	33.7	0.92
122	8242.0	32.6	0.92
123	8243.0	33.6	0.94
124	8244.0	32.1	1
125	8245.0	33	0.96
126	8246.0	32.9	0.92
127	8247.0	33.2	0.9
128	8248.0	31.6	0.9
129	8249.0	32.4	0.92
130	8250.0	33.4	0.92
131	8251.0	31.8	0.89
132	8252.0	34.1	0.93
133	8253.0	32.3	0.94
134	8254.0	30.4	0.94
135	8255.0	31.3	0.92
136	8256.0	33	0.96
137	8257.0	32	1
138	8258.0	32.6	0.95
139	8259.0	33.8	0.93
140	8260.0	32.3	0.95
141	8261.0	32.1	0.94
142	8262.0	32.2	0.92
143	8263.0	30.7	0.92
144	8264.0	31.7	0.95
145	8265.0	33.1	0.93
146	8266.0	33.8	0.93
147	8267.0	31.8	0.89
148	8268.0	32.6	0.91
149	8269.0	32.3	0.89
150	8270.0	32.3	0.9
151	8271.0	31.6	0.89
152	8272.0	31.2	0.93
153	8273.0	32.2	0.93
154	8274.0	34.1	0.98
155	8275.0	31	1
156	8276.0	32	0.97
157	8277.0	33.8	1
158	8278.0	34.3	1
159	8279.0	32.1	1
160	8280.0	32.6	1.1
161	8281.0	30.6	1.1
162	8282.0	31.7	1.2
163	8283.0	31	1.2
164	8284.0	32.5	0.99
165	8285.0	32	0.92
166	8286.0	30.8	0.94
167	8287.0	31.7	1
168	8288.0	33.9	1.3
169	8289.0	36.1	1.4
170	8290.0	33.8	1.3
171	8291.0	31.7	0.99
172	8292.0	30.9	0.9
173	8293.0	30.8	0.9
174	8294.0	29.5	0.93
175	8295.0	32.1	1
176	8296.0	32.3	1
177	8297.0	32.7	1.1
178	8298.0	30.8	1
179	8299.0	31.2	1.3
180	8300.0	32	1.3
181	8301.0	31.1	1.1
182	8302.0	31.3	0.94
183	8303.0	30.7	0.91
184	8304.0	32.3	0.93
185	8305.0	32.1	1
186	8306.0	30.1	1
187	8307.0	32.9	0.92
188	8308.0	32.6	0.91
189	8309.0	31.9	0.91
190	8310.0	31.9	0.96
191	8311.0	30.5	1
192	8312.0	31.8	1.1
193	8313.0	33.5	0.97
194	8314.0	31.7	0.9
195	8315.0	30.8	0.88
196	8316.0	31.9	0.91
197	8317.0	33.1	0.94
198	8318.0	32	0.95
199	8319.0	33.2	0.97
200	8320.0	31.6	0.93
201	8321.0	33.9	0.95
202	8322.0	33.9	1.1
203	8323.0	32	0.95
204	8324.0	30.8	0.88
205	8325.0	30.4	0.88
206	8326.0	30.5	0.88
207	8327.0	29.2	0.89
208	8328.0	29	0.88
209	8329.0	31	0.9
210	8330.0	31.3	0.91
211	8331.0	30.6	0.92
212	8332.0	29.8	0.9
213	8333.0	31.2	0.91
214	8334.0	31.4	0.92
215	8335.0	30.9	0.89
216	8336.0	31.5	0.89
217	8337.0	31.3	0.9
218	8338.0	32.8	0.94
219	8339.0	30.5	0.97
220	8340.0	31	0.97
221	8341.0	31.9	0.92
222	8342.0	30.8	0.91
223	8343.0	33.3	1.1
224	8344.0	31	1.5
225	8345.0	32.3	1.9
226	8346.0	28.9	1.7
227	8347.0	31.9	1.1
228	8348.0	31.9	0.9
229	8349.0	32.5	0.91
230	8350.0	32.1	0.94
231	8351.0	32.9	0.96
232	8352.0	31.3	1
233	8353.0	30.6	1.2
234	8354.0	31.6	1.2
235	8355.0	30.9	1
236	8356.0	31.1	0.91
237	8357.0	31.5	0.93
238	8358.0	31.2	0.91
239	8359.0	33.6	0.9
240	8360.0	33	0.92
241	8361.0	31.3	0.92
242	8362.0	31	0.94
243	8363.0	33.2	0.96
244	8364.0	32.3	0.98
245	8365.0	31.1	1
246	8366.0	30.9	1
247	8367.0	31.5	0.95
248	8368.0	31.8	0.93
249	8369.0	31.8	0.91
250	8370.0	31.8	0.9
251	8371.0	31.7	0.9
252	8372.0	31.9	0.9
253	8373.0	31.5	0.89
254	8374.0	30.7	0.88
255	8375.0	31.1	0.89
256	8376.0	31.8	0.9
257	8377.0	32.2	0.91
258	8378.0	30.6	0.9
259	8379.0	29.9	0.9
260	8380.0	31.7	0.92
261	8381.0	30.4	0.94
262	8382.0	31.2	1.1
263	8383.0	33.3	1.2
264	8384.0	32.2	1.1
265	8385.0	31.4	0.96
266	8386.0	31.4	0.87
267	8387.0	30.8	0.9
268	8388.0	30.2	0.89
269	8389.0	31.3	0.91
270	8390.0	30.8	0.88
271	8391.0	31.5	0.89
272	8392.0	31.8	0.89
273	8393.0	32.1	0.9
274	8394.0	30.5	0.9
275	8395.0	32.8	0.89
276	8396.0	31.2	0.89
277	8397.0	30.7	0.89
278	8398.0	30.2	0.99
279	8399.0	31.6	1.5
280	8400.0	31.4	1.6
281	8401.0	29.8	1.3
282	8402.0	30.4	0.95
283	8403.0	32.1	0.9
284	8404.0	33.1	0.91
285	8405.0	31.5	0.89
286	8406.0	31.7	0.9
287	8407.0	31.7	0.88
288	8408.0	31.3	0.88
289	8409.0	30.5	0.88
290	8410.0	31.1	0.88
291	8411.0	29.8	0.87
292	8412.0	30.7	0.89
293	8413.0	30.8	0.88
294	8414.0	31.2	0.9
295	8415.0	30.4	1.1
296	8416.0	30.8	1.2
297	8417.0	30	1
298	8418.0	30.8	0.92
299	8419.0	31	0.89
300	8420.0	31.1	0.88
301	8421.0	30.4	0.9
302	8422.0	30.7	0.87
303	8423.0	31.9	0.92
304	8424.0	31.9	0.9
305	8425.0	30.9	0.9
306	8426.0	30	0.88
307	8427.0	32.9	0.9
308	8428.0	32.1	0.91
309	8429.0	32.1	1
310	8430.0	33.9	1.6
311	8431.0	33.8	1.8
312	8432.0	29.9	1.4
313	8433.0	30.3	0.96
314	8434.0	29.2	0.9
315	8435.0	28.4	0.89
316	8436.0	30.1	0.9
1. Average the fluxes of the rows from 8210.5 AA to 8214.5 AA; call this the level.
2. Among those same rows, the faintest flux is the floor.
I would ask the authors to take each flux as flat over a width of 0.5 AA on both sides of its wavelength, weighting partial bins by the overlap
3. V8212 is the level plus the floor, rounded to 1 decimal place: 61.3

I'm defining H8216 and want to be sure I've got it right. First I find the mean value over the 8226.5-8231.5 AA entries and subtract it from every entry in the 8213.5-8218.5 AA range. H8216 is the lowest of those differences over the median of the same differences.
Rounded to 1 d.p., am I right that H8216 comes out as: 1.4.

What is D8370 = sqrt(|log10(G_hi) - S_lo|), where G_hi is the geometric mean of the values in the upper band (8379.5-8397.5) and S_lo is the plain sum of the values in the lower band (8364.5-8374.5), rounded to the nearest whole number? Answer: 18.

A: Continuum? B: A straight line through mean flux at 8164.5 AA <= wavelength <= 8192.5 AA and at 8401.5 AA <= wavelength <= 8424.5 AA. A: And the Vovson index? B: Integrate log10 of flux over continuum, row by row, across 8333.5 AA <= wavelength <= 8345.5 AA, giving 0.001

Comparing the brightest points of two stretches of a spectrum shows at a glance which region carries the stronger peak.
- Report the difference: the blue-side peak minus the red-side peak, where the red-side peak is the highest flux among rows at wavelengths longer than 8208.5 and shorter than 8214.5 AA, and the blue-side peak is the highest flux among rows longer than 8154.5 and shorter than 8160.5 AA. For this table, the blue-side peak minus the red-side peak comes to 1.8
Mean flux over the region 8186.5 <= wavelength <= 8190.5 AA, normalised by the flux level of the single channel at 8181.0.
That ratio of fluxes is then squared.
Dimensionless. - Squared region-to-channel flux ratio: 1.01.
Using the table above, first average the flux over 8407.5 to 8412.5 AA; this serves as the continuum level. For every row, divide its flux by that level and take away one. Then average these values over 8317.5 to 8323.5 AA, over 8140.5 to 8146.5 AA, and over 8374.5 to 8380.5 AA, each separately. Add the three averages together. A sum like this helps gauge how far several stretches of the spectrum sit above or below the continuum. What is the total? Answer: 0.17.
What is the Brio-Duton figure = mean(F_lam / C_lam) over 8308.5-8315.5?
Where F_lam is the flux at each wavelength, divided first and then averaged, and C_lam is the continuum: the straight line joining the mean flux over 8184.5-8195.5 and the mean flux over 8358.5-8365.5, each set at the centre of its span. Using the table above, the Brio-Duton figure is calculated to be 0.99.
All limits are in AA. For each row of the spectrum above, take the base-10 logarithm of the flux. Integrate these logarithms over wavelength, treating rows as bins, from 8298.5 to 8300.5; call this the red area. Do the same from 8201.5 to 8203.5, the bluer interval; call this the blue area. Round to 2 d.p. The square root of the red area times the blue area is 3.01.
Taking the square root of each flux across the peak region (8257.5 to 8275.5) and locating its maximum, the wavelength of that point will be 8274.0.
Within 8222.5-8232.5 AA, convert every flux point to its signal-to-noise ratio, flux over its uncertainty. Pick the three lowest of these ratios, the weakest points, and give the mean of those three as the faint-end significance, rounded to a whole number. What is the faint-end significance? 29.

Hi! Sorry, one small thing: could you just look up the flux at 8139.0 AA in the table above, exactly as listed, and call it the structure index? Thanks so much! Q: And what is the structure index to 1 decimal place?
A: 32.7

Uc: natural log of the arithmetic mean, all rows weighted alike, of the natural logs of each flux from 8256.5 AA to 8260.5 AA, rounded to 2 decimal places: 1.25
